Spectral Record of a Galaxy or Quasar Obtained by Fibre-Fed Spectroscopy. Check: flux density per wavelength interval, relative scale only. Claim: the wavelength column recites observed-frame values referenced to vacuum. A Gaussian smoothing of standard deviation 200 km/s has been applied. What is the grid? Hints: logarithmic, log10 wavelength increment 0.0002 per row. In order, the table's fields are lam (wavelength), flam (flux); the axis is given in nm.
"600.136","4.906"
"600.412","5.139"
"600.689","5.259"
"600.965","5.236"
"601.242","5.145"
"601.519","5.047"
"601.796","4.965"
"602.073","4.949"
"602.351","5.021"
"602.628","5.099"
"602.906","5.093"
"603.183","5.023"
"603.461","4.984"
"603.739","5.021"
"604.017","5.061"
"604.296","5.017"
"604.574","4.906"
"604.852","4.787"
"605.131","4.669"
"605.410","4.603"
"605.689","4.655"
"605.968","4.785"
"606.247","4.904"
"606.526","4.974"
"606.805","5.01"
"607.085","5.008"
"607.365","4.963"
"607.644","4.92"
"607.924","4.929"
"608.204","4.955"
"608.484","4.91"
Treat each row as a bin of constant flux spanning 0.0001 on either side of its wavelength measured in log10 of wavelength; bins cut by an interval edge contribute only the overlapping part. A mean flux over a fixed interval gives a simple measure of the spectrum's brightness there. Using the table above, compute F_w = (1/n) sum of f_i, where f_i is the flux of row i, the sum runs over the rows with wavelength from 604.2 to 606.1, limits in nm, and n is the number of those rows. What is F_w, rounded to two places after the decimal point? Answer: 4.77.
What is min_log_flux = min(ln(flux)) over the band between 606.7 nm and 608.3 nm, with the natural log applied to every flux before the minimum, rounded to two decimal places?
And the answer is 1.59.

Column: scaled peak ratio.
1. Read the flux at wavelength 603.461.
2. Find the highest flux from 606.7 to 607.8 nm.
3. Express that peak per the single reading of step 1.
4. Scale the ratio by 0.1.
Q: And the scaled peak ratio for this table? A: 0.1005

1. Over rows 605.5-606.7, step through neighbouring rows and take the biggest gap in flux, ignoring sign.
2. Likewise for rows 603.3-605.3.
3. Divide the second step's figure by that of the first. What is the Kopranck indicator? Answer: 0.92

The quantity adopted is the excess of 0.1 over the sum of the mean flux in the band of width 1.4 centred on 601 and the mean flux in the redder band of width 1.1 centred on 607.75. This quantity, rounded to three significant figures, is -10.0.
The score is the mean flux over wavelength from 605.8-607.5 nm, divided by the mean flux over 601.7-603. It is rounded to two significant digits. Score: 0.98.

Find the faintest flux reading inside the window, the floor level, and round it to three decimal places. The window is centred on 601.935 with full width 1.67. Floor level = 4.949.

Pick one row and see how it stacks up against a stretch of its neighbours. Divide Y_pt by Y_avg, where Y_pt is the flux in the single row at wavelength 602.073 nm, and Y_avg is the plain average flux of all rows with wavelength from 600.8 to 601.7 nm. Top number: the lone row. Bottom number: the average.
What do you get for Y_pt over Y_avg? 0.96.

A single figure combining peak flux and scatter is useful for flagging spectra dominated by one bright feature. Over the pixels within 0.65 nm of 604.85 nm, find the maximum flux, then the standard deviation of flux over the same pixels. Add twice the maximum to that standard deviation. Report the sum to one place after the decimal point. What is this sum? 10.2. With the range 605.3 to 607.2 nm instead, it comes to 10.2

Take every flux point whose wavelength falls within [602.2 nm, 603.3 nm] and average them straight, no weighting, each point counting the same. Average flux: 5.06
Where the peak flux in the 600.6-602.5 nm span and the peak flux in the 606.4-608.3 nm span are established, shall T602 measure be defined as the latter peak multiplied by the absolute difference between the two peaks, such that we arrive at 1.2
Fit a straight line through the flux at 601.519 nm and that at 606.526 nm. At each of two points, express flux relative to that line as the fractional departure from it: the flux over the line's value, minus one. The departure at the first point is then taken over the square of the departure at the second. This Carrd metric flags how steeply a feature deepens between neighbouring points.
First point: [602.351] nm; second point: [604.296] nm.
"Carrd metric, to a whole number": -628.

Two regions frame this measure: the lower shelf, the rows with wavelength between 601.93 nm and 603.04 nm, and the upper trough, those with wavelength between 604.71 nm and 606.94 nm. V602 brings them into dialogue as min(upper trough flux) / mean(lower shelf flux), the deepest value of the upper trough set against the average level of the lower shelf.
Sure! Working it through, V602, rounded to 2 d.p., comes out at 0.91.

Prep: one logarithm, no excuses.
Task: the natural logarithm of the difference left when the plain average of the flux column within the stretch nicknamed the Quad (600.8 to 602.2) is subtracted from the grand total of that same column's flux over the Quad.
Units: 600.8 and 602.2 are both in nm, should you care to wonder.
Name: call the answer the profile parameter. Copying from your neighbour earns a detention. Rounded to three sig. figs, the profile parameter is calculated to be 3.01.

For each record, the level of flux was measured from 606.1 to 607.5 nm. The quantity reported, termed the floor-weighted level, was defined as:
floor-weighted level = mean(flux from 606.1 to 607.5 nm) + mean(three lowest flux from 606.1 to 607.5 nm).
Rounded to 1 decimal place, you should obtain 9.9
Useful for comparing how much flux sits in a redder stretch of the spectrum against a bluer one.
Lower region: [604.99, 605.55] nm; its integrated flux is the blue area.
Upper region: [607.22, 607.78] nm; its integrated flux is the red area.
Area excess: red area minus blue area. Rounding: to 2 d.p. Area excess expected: 0.18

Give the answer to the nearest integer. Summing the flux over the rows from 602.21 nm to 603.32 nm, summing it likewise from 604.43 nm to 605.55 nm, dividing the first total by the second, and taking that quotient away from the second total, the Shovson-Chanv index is 18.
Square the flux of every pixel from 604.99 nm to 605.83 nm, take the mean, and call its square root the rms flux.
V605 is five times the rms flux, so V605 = 23.2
